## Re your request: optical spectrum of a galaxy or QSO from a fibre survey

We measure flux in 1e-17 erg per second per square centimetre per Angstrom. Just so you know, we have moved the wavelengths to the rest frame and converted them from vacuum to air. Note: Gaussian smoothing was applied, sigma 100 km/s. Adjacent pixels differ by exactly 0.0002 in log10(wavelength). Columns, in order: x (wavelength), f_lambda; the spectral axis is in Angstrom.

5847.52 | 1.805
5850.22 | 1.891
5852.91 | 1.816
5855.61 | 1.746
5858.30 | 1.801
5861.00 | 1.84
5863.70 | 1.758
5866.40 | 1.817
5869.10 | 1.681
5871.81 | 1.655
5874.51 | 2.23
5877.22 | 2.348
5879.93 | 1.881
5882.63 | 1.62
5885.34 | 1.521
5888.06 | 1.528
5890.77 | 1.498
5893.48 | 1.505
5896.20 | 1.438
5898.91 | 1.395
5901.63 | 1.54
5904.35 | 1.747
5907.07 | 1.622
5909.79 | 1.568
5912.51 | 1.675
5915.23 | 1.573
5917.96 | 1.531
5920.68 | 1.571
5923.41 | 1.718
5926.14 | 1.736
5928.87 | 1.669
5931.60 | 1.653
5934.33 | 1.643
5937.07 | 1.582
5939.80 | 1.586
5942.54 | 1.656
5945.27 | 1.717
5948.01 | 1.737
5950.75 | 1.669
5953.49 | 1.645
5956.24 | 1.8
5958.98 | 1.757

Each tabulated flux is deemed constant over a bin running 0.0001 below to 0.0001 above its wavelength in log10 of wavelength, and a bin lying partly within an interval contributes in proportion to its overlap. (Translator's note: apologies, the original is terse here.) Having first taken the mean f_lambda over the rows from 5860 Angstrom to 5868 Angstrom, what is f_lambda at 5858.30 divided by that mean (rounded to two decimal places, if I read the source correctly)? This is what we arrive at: 1.00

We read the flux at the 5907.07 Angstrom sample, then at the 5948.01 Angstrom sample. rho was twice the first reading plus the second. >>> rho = 4.98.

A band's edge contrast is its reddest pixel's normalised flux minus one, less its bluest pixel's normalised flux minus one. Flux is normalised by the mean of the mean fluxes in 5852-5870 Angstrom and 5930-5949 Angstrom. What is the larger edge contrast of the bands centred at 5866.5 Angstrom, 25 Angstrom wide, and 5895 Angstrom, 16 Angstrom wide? 0.35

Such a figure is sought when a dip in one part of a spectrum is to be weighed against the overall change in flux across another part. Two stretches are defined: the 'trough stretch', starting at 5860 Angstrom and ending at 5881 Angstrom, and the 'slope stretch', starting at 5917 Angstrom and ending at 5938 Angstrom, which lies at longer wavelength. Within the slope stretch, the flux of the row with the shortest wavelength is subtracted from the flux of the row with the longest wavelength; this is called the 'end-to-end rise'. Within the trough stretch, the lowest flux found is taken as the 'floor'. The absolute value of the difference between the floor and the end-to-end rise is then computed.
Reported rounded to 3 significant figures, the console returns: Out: 1.60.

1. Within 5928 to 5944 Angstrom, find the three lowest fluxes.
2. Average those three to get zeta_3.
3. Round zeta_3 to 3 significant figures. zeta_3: 1.60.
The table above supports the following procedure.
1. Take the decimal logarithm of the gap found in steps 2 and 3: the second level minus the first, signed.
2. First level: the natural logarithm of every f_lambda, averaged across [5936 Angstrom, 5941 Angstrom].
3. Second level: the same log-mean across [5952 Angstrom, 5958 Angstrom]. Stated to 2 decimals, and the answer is -1.08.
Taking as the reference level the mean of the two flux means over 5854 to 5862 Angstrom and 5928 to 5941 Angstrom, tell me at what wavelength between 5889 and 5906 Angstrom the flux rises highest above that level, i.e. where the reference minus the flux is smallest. 5904.35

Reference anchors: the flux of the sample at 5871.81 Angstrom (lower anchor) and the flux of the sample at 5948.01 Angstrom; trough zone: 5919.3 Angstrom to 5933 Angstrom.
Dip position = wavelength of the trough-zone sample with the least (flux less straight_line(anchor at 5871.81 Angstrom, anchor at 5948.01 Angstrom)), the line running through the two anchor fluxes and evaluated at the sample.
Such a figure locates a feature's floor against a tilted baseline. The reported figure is 5920.68 Angstrom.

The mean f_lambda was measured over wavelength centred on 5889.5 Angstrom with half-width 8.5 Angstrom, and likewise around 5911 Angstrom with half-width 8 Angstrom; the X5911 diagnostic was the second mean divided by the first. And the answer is 1.07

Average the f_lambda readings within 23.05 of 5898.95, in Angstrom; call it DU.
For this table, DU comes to 1.62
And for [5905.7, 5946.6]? 1.63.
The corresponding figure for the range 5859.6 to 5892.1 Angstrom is 1.78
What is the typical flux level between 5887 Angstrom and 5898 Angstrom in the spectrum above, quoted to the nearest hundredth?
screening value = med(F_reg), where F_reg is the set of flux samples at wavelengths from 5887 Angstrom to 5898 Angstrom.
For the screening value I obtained 1.50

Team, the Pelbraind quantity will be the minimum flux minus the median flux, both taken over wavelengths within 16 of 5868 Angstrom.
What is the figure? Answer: -0.19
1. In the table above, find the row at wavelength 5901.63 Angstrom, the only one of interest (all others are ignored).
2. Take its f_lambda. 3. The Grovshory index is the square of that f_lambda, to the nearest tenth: 2.4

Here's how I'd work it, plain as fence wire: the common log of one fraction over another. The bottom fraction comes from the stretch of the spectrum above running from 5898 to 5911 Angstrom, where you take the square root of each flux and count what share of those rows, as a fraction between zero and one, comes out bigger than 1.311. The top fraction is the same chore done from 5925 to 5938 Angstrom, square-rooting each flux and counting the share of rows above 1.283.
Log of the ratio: 0.48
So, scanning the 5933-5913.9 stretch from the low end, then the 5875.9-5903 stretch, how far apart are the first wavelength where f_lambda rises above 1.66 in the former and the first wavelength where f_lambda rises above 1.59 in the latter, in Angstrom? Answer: 46.2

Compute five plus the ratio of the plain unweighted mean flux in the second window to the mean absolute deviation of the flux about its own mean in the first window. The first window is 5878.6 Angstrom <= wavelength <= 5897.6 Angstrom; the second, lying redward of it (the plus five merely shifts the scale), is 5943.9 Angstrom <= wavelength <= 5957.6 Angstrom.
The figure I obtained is 22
